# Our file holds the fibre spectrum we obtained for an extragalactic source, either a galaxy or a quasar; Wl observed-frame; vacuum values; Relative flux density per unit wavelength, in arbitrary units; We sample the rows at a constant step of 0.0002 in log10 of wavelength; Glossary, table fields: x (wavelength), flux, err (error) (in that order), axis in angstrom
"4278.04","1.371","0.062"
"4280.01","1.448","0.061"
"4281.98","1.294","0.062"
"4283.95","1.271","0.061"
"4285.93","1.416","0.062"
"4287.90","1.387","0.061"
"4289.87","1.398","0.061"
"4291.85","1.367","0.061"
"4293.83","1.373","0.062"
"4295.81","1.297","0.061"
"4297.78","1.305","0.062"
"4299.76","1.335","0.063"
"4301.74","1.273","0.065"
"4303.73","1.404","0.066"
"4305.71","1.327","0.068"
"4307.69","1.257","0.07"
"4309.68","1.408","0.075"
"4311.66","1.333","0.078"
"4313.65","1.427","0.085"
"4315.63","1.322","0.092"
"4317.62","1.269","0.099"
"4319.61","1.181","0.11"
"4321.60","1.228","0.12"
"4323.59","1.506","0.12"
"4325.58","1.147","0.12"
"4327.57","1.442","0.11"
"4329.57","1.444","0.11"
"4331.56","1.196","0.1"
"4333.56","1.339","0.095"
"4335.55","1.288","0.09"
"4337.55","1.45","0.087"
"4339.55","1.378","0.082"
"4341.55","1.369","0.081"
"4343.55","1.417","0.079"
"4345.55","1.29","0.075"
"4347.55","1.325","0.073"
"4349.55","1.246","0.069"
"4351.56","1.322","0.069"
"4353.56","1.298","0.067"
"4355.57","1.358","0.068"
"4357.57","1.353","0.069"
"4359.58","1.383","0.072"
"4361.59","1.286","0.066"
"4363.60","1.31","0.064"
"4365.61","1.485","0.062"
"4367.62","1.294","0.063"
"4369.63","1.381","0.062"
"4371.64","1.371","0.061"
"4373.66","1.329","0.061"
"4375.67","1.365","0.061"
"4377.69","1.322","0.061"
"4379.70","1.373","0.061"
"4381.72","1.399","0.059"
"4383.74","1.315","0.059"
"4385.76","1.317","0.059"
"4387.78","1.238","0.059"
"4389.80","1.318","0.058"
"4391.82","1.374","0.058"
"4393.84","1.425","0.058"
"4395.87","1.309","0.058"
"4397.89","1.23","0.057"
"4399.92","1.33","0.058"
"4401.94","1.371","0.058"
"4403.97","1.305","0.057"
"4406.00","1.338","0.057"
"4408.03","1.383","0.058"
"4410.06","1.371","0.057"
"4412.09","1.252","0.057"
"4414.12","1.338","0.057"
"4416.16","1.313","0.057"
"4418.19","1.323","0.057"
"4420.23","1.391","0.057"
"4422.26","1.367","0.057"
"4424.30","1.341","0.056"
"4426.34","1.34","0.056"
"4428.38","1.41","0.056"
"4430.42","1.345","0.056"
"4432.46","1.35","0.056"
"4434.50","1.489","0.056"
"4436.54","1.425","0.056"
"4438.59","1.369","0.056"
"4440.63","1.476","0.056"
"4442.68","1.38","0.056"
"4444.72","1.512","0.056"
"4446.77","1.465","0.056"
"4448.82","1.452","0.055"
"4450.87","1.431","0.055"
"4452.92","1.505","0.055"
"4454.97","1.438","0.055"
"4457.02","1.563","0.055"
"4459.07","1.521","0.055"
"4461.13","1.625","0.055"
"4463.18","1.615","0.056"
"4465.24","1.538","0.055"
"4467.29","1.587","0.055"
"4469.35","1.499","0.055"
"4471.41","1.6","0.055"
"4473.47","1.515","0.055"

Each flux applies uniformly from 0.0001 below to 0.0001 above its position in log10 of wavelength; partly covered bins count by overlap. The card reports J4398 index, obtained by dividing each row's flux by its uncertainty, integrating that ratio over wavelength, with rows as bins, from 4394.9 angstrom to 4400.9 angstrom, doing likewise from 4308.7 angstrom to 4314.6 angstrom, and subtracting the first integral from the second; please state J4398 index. -31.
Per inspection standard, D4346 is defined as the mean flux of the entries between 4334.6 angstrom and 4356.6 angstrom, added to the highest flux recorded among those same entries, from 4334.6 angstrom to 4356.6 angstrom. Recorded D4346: 2.79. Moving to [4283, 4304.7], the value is 2.76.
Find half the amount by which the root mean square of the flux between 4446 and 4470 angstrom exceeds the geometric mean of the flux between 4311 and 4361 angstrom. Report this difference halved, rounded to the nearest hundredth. 0.10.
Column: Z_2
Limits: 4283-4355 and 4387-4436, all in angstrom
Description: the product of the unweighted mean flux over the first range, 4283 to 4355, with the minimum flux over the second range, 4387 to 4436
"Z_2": 1.64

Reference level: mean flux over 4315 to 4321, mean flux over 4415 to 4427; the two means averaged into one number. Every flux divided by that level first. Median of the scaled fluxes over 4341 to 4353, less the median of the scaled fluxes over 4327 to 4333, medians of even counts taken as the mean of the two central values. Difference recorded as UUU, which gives -0.09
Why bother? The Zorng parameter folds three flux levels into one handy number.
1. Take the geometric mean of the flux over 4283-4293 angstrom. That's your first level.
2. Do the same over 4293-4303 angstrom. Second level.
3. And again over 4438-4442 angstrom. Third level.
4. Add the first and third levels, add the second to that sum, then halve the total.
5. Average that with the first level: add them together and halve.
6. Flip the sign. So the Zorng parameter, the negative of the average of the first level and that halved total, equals -1.71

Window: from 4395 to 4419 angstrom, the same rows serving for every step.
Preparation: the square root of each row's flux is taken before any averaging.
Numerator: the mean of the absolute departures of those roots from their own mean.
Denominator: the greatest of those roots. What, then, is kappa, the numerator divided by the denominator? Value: 0.0124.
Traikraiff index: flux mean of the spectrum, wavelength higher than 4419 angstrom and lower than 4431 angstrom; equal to 1.37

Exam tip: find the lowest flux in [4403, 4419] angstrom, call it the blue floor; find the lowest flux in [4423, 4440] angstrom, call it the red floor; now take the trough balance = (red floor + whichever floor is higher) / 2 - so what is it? 1.340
